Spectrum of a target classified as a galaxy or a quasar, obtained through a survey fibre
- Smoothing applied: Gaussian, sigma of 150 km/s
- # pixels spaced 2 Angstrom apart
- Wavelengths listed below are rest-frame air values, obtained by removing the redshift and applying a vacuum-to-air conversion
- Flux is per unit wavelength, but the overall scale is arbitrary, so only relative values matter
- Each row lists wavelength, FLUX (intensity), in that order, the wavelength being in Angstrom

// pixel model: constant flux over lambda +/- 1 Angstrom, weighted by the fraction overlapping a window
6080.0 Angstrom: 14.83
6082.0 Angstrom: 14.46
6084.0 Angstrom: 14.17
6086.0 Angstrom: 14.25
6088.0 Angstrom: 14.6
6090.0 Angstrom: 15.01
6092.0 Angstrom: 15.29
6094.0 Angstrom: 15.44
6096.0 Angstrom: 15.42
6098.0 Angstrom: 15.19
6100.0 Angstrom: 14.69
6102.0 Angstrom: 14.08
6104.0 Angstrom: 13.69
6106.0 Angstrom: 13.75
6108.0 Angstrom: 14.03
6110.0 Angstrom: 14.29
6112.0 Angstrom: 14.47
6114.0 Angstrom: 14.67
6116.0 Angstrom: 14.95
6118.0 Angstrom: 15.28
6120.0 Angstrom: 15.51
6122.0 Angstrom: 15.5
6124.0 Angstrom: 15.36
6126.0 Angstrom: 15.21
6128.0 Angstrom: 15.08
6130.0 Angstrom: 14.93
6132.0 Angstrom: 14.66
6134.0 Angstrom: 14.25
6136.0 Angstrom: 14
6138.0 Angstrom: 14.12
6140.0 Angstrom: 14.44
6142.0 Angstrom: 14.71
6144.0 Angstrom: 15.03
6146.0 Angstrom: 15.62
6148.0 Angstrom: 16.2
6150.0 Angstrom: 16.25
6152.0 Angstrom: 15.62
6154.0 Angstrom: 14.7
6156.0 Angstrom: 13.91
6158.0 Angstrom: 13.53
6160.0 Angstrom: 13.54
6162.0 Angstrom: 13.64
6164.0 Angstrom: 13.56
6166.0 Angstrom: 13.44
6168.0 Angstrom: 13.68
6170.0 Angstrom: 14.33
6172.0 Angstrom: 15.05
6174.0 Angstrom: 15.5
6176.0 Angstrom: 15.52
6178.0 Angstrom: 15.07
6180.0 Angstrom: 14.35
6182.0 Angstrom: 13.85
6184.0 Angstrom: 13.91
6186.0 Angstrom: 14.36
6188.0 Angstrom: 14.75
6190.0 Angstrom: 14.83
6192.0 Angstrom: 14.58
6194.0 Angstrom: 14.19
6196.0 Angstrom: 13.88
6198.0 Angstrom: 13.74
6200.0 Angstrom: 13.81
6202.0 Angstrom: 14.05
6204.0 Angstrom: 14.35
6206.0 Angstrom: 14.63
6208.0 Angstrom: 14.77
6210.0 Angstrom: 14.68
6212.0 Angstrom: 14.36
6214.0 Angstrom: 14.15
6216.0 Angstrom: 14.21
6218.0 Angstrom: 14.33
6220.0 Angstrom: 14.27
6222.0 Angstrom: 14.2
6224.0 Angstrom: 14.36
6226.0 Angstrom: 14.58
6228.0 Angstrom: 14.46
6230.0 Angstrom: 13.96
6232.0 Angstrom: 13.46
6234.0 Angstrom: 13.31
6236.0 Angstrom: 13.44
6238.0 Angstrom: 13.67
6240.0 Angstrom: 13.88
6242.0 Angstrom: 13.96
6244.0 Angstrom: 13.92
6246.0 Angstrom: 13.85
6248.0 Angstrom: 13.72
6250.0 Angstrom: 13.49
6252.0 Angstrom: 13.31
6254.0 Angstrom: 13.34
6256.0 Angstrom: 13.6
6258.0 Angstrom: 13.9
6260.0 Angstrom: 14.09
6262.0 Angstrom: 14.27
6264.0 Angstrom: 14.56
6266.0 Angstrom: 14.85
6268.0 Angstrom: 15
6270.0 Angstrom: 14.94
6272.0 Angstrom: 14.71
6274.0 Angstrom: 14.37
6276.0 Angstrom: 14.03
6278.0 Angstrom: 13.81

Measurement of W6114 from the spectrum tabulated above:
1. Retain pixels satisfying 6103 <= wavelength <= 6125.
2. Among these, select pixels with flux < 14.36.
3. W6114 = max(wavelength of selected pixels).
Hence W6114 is 6110.0 Angstrom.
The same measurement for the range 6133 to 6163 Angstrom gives 6162.0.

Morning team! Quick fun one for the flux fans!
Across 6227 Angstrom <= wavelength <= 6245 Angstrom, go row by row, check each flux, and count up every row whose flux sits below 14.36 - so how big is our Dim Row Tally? 8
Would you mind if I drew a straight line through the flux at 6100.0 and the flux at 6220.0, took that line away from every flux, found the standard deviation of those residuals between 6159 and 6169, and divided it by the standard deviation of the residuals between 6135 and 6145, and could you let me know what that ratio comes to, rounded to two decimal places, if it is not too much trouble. 0.22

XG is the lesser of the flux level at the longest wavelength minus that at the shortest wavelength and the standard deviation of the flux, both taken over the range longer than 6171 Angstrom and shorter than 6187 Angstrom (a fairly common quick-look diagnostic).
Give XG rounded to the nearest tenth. -0.7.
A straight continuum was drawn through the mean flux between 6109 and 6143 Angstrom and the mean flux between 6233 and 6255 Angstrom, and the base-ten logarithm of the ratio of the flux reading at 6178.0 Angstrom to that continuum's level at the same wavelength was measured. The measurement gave 0.02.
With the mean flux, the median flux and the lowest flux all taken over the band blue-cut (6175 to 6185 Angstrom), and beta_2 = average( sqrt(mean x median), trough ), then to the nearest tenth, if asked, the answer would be 14.1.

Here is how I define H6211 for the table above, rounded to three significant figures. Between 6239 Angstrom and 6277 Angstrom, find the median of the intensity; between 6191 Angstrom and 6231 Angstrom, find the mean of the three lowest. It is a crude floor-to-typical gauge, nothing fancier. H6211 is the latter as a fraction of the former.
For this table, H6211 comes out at 0.989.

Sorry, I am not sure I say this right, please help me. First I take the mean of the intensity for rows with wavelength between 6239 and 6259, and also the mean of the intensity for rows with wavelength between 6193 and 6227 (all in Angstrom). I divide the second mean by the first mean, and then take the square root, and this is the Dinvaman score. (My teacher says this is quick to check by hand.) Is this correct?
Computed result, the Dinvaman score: 1.02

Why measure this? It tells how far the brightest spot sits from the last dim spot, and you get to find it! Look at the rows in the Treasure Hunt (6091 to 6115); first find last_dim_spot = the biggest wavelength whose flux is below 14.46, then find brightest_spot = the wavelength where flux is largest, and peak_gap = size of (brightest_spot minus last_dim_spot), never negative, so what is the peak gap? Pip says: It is 16 Angstrom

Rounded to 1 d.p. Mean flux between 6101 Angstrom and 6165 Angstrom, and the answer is 14.6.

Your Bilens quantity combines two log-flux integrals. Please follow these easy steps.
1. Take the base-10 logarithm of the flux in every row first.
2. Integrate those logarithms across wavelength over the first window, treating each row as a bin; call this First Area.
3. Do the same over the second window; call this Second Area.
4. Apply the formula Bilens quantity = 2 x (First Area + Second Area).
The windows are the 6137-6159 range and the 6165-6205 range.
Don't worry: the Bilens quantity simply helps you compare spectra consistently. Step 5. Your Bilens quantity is 144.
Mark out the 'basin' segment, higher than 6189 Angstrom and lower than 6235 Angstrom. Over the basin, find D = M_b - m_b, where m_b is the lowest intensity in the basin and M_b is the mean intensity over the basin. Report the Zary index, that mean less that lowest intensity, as 0.91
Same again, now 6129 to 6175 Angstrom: 1.11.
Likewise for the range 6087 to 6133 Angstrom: 1.14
